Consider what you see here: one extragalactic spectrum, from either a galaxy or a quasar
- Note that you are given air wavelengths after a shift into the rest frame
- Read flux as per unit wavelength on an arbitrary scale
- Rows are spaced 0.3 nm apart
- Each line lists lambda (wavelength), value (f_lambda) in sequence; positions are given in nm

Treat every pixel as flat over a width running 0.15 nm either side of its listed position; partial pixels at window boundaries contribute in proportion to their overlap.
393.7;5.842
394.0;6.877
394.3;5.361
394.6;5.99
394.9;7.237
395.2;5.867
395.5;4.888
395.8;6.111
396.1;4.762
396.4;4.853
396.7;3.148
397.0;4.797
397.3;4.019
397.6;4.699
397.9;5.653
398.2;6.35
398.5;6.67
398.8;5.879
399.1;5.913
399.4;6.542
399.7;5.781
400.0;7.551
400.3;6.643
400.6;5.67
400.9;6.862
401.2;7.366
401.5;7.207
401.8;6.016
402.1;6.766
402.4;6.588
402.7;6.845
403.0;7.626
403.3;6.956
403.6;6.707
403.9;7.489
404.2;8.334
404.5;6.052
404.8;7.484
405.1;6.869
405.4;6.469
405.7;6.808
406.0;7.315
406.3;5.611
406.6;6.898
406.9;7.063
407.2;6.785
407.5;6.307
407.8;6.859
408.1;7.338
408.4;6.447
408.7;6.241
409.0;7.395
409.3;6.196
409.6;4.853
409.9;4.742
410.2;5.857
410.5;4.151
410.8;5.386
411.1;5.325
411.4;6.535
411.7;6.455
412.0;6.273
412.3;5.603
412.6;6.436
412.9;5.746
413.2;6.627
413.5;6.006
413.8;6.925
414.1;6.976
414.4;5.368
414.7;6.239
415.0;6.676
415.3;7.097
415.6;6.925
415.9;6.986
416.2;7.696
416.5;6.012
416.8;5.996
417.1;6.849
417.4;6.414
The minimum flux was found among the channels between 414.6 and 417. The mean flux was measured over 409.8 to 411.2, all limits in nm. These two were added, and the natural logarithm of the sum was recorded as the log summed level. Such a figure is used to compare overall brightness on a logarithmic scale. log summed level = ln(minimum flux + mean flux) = 2.41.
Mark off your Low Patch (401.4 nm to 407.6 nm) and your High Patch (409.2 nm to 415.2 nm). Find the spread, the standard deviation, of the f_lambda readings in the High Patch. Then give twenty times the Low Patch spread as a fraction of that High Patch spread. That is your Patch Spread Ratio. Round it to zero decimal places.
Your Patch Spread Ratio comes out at 16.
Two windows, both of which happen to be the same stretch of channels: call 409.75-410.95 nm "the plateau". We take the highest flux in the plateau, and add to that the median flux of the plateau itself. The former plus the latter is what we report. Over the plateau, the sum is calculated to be 10.9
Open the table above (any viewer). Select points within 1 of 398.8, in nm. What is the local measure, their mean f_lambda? 6.1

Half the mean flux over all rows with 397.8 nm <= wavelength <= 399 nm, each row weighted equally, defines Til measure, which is 3.07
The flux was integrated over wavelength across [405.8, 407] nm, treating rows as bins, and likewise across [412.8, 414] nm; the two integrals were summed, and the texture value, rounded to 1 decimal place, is 15.7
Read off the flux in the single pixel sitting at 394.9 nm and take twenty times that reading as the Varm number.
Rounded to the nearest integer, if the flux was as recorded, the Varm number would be 145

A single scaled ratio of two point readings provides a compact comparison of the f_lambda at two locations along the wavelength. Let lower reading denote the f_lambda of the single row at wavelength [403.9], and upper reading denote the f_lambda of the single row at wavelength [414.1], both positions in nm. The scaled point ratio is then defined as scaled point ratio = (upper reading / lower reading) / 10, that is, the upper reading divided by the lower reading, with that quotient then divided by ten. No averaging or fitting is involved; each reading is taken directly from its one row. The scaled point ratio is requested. 0.093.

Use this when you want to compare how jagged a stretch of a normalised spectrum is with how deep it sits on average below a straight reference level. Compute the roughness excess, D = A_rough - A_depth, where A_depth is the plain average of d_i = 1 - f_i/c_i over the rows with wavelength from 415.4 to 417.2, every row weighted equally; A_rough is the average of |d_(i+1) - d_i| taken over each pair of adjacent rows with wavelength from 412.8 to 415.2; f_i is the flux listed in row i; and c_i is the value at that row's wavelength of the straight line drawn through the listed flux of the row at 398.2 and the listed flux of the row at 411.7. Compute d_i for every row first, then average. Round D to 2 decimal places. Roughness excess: 0.16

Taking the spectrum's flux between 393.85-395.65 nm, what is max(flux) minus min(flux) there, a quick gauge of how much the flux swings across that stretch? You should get 2.35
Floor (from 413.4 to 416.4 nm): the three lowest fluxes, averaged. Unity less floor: -4.9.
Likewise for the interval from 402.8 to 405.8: -5.4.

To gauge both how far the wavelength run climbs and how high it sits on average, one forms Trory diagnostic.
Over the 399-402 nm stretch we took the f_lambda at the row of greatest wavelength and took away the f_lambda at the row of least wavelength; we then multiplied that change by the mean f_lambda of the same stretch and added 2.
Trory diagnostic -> 3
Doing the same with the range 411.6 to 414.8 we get 1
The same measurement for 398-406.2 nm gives 9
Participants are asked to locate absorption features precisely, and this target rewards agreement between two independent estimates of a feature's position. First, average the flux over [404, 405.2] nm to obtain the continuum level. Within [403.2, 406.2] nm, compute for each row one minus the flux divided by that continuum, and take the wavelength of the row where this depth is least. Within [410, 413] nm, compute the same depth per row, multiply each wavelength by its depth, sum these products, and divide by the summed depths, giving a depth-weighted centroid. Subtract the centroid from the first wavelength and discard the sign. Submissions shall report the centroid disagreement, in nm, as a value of 7.15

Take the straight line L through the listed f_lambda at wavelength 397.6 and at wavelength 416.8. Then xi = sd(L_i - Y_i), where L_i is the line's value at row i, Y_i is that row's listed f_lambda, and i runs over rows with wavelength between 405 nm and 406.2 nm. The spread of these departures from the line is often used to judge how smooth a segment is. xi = 0.3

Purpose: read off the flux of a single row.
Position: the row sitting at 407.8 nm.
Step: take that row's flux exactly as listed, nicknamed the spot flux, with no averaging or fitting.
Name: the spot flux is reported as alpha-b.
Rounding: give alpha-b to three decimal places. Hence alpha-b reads 6.859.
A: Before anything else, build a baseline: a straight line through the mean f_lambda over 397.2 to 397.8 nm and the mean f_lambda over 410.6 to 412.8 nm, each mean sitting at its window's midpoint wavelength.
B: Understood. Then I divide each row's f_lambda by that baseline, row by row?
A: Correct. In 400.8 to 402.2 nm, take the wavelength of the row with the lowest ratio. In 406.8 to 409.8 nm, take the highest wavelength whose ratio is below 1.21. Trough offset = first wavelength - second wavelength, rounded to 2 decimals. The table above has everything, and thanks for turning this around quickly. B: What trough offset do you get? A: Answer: -7.80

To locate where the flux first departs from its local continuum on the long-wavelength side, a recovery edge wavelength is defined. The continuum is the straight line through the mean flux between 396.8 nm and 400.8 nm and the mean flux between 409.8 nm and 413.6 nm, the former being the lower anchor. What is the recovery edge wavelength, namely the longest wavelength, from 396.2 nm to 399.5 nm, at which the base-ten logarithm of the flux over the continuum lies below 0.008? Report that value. 399.1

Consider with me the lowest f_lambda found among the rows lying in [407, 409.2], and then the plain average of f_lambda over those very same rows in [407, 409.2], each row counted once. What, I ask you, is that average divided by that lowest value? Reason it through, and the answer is 1.08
